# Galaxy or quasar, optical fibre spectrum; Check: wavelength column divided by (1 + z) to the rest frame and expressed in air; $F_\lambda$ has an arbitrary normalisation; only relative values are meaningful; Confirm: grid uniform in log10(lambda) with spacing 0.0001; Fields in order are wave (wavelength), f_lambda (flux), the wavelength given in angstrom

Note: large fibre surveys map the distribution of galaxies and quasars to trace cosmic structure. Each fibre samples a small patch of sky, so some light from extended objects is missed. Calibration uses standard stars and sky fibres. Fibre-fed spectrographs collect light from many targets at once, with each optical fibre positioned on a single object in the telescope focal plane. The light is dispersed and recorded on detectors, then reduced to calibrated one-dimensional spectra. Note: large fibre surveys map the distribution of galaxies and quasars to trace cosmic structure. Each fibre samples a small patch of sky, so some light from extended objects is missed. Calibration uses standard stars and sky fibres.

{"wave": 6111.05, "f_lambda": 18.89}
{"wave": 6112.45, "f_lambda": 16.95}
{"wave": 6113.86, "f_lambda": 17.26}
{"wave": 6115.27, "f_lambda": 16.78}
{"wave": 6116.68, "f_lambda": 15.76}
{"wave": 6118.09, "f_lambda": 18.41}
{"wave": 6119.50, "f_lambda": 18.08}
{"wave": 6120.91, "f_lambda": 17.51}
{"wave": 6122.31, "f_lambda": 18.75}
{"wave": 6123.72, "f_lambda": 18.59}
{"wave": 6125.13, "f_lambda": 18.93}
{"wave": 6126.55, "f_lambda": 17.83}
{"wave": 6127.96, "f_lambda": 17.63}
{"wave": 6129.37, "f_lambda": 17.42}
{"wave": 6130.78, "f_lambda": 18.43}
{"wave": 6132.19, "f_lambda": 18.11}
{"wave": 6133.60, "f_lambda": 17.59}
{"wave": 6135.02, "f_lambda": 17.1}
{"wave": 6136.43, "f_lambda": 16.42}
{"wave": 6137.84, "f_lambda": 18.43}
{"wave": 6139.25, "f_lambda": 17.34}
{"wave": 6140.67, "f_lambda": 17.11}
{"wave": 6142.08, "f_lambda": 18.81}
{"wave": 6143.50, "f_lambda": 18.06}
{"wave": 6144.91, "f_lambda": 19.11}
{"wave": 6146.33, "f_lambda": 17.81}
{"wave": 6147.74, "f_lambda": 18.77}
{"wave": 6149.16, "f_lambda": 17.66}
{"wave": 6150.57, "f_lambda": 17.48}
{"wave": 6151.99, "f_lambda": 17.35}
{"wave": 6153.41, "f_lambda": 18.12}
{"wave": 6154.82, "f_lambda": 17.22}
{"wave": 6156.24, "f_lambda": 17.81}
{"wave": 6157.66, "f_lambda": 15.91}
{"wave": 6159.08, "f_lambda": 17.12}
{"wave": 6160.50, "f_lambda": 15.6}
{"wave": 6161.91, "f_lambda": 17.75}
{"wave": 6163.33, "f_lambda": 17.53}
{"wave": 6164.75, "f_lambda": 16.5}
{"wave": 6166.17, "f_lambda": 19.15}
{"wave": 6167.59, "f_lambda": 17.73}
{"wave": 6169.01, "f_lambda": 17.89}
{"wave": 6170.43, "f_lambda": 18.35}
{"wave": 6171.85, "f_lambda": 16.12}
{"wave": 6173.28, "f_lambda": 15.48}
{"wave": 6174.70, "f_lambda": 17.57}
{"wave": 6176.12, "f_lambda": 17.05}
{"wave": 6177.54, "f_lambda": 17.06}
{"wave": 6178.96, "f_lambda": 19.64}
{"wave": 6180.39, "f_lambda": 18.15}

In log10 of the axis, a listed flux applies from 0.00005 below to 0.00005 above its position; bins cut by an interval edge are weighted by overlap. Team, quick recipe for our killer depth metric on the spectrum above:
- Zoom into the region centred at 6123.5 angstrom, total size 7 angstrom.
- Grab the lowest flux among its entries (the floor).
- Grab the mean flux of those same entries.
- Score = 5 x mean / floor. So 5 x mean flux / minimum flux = 5.23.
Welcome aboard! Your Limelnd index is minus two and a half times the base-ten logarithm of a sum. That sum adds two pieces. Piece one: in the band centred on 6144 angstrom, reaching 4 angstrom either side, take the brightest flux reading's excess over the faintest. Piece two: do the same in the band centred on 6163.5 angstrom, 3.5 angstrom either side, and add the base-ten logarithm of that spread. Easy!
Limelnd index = -1.0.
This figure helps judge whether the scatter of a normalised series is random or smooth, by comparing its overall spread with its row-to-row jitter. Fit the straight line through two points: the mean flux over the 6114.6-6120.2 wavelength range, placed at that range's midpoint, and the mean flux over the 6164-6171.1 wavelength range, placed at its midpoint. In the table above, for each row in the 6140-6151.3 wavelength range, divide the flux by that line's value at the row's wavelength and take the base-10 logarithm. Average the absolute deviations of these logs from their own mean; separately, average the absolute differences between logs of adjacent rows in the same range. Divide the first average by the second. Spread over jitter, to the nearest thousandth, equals 0.599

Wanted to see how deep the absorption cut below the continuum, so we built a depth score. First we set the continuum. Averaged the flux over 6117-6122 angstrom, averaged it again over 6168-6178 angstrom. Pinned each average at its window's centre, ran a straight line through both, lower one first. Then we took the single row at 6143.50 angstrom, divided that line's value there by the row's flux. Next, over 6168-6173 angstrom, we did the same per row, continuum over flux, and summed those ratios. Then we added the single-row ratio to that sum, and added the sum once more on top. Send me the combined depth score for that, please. 6.88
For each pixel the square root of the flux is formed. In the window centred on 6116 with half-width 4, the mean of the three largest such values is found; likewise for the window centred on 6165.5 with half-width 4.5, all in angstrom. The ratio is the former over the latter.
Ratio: 0.991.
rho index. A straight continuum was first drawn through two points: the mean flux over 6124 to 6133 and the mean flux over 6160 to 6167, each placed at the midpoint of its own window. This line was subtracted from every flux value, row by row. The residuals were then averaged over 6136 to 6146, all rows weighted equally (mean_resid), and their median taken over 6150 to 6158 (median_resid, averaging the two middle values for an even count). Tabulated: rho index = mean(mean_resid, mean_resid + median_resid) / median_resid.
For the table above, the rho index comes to 0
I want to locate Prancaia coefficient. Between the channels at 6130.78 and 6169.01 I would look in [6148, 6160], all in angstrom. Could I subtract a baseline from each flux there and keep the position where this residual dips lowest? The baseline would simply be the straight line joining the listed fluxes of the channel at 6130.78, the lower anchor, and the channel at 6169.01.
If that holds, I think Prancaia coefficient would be 6157.66 angstrom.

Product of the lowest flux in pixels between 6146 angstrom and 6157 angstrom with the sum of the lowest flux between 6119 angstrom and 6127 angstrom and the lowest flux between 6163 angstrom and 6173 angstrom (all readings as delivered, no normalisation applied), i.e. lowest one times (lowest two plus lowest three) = 579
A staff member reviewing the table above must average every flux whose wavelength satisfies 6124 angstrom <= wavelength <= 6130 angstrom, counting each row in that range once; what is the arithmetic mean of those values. 18.0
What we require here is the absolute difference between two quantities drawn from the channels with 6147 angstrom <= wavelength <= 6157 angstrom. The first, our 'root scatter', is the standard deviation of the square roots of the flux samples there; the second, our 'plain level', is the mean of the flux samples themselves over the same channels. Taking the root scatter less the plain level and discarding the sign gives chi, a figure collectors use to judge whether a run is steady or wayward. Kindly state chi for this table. 17.7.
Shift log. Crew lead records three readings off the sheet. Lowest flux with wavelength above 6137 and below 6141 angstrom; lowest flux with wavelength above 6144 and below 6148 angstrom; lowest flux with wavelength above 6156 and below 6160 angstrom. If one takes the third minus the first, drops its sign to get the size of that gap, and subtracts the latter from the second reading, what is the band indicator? 16.6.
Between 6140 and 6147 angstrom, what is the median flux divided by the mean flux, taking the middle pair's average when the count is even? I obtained 0.99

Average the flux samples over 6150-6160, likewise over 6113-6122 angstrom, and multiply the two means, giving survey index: 299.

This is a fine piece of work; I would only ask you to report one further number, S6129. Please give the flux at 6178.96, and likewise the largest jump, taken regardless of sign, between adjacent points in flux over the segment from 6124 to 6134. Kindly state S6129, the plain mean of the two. 10.4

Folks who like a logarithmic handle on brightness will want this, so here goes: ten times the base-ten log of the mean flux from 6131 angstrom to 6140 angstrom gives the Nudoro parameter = 12.4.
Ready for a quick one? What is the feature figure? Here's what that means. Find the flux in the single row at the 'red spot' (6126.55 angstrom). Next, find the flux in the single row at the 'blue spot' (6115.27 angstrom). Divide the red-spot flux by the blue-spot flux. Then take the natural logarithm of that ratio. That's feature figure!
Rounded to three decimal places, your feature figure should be 0.061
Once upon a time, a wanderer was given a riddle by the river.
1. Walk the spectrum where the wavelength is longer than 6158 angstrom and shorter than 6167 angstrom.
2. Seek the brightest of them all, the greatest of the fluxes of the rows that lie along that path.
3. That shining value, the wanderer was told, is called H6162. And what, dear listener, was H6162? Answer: 19.15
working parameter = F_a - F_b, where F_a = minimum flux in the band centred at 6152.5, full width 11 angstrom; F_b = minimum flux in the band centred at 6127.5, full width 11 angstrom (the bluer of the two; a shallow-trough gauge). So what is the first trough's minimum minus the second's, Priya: -1.5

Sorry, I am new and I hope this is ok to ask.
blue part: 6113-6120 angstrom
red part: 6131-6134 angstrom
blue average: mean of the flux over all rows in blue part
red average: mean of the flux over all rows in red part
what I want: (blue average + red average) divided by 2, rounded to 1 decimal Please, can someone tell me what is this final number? 17.6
